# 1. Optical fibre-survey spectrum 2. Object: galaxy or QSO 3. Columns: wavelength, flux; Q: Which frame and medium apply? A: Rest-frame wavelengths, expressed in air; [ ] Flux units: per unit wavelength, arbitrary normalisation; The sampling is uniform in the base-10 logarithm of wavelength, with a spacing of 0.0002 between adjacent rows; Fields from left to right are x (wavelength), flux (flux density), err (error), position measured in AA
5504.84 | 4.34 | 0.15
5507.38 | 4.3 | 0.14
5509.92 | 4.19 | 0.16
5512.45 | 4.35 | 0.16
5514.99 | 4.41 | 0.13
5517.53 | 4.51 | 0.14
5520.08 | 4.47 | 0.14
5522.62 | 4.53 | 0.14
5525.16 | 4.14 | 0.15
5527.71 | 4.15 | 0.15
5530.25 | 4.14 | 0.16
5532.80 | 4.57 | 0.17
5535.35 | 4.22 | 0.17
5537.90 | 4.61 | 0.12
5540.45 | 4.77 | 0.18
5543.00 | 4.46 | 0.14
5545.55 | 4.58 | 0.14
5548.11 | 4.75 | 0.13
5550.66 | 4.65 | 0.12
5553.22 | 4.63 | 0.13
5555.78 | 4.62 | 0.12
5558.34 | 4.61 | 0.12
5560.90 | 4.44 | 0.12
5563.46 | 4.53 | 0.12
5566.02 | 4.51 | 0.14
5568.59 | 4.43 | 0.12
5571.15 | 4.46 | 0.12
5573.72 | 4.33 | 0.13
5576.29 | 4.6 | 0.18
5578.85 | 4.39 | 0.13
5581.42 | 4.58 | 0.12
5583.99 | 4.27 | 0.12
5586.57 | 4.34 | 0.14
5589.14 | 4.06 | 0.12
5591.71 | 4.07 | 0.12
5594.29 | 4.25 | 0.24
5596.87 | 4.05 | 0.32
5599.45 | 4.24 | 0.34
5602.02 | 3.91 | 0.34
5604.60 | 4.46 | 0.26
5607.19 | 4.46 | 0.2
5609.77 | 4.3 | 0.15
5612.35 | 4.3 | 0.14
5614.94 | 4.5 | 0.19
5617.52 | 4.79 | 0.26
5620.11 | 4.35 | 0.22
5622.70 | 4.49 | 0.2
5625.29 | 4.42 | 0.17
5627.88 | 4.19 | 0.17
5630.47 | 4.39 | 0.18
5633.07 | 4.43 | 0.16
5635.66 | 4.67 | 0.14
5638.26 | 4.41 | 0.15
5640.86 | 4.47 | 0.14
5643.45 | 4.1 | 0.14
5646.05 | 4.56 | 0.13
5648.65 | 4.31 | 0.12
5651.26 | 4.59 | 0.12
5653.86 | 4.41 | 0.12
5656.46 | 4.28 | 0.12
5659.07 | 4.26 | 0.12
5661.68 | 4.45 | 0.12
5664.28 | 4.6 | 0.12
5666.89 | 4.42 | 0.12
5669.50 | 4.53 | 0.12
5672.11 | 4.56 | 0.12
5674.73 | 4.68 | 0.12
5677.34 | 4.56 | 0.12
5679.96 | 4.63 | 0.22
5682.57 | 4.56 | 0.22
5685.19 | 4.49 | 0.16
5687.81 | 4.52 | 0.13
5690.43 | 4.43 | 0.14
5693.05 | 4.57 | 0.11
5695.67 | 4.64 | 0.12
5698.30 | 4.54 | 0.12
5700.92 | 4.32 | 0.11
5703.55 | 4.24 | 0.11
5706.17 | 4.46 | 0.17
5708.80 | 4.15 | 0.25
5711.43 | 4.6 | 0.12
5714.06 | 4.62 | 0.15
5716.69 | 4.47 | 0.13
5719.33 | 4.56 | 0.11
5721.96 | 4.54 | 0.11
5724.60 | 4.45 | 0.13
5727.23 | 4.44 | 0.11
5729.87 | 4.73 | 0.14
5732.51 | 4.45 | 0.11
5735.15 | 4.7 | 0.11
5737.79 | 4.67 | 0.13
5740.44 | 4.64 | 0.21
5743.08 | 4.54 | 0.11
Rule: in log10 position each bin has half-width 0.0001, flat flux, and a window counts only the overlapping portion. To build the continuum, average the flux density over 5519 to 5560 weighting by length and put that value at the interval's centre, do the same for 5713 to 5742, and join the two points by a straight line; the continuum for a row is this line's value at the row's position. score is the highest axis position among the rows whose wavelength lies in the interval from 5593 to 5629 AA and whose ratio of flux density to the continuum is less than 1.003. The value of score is 5627.88 AA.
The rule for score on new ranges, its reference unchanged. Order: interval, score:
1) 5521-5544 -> 5543.00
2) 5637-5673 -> 5672.11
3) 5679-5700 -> 5698.30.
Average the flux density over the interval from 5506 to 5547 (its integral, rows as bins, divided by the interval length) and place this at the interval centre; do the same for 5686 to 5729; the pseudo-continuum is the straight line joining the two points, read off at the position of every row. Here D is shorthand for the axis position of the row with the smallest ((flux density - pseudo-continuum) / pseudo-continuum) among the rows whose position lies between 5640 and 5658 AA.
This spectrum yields 5643.45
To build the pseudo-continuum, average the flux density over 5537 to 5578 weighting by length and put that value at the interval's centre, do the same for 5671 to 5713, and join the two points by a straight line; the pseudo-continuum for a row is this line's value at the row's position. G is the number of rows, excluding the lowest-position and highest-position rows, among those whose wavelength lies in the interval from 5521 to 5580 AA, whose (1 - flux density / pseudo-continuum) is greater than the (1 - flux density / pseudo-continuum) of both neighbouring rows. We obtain 7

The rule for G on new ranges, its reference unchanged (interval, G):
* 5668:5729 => 6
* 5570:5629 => 8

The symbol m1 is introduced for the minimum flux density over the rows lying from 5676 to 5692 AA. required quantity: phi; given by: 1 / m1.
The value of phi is 0.226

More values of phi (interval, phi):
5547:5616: 0.256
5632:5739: 0.244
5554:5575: 0.231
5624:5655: 0.244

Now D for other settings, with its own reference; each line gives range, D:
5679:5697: 5690.43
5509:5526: 5525.16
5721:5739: 5727.23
